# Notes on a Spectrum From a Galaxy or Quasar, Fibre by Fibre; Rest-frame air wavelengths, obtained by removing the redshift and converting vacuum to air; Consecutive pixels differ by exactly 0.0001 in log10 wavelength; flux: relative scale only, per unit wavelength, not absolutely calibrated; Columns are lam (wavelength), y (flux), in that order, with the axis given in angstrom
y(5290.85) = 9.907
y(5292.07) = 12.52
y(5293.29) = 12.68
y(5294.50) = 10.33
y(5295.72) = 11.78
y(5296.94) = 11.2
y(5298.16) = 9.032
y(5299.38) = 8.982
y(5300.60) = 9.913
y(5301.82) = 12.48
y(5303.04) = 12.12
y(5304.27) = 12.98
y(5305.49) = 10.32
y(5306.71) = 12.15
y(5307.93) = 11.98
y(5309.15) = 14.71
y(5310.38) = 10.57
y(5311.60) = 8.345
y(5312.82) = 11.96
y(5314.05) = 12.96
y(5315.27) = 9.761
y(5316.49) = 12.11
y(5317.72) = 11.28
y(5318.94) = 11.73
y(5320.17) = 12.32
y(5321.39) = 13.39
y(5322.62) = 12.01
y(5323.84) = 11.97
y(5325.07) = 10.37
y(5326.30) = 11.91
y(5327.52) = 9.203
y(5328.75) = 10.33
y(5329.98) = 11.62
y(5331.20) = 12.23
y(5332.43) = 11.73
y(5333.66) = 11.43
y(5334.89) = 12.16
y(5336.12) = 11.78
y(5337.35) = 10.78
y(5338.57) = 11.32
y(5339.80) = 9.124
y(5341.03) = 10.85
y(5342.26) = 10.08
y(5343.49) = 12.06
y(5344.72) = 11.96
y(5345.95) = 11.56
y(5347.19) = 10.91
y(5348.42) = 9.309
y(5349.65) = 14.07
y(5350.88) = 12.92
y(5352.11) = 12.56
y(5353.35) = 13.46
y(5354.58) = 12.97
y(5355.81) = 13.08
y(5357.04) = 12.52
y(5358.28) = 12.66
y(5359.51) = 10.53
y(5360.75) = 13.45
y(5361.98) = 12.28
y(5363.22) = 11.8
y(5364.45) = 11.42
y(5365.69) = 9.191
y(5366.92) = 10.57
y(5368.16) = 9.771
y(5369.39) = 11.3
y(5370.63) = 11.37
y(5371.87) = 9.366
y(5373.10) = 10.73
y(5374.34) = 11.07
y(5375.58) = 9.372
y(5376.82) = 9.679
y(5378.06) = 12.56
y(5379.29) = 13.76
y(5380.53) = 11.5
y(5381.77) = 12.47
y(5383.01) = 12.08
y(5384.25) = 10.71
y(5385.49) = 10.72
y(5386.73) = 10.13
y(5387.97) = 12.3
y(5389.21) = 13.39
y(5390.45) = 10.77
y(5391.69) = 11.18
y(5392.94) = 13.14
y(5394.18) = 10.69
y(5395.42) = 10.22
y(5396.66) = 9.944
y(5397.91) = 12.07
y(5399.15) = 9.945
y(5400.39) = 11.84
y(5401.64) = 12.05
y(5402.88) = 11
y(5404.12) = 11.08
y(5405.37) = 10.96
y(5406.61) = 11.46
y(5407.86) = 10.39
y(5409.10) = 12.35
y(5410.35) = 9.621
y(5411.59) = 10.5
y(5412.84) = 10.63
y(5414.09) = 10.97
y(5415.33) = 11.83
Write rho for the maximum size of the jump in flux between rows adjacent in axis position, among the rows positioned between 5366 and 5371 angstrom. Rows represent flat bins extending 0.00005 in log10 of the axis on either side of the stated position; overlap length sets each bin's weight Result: 1.5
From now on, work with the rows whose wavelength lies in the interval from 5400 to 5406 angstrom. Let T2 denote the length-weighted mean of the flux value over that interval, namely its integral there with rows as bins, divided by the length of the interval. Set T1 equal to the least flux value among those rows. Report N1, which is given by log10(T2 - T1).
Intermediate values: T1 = 10.96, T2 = 11.4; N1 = -0.4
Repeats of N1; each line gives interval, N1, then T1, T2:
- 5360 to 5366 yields 0.4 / 9.191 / 11.7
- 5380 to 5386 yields -0.1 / 10.71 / 11.5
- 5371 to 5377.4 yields -0.1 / 9.366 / 10.1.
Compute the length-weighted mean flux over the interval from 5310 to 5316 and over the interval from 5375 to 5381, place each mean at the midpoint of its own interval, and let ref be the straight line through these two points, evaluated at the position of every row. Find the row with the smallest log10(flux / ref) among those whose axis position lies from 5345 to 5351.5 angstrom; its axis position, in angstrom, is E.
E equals 5348.42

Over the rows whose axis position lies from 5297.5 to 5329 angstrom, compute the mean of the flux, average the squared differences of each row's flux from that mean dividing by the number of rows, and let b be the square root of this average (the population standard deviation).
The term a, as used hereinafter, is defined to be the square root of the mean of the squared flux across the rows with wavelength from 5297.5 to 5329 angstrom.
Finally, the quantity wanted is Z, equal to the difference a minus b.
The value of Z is 9.9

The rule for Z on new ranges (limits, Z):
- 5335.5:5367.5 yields 10.4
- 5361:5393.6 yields 10.1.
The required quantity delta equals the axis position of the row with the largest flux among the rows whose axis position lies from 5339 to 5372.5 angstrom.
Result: 5349.65 angstrom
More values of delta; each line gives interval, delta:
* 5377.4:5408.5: 5379.29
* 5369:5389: 5379.29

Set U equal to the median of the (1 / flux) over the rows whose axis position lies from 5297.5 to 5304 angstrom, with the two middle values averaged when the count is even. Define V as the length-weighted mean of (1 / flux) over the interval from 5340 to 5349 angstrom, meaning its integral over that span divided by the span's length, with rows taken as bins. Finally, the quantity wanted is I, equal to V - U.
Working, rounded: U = 0.101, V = 0.0926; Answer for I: -0.008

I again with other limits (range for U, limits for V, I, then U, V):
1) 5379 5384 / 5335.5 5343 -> 0.013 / 0.081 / 0.0944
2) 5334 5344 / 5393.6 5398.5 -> 0.003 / 0.090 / 0.0937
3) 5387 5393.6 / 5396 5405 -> 0.009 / 0.081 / 0.0904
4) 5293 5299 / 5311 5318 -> 0.003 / 0.089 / 0.0925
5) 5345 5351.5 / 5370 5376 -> 0.010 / 0.087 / 0.0966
